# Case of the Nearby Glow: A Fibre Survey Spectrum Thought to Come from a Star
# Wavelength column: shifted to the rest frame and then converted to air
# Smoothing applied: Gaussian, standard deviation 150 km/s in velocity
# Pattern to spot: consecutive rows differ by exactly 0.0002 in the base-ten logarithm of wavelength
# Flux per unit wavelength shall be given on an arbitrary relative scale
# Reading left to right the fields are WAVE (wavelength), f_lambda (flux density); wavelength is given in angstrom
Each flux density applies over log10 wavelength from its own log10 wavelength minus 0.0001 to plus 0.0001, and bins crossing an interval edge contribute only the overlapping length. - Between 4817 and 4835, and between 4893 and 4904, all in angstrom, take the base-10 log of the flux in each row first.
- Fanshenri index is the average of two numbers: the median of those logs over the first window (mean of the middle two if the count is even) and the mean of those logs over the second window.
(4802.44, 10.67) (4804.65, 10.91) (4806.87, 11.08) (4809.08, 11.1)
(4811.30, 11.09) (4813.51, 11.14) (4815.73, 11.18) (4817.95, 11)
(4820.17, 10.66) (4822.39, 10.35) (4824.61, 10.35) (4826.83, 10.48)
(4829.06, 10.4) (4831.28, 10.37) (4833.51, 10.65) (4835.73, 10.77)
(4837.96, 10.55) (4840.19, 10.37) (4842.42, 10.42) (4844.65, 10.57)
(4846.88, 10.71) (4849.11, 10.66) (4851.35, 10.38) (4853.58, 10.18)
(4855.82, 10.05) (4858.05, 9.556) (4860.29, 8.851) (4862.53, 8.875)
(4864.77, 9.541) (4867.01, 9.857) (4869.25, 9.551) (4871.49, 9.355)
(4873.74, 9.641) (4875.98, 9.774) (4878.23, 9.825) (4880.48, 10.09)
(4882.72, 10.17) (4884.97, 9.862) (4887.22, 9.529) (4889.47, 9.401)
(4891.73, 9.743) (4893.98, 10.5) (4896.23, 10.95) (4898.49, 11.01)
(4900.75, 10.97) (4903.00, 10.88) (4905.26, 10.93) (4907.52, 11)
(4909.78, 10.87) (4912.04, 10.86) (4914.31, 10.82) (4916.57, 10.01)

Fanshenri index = 1.03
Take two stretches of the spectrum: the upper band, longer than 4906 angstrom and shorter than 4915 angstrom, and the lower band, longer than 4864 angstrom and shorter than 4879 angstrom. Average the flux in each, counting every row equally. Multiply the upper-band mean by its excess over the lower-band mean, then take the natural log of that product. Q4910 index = 2.6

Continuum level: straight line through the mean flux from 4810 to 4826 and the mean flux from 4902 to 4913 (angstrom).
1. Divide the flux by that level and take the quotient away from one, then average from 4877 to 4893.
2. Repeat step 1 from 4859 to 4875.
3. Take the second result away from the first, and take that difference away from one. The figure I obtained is 1.04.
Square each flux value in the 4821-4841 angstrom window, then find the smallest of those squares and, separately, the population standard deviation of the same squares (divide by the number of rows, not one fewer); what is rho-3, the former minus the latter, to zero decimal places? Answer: 104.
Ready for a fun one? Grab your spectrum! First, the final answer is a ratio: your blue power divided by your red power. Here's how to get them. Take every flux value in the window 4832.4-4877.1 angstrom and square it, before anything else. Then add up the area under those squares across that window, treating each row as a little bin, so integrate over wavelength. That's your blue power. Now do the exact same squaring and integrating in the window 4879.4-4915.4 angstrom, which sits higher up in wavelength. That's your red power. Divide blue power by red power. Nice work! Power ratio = 1.1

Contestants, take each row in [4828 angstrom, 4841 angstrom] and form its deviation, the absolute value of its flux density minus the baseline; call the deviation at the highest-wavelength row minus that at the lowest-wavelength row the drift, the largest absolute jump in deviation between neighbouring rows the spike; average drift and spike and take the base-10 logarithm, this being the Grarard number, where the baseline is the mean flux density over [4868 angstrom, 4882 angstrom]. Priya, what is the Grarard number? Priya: -0.90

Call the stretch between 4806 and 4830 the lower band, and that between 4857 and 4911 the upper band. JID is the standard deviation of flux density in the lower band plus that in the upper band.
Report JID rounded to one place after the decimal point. 1.0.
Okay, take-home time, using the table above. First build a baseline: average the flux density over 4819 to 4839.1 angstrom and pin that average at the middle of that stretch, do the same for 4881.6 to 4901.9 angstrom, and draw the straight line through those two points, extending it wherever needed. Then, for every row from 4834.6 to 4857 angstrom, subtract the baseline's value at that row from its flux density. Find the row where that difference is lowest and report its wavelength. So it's 4855.82 angstrom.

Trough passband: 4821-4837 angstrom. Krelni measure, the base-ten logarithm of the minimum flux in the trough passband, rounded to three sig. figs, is 1.01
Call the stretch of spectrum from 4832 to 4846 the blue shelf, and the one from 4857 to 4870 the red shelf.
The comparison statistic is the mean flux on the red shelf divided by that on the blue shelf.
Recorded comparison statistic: 0.89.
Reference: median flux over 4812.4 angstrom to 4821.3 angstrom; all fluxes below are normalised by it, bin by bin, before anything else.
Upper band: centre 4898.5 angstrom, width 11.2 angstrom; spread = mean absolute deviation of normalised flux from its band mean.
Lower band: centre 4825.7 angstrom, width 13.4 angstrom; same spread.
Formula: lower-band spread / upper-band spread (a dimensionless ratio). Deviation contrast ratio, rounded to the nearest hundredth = 0.62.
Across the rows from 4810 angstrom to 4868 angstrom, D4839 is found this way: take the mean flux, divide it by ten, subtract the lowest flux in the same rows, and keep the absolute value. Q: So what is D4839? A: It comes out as 7.82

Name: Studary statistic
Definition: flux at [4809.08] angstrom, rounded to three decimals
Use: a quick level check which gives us 11.100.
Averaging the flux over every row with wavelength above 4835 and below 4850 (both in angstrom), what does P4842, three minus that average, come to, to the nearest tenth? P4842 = -7.6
